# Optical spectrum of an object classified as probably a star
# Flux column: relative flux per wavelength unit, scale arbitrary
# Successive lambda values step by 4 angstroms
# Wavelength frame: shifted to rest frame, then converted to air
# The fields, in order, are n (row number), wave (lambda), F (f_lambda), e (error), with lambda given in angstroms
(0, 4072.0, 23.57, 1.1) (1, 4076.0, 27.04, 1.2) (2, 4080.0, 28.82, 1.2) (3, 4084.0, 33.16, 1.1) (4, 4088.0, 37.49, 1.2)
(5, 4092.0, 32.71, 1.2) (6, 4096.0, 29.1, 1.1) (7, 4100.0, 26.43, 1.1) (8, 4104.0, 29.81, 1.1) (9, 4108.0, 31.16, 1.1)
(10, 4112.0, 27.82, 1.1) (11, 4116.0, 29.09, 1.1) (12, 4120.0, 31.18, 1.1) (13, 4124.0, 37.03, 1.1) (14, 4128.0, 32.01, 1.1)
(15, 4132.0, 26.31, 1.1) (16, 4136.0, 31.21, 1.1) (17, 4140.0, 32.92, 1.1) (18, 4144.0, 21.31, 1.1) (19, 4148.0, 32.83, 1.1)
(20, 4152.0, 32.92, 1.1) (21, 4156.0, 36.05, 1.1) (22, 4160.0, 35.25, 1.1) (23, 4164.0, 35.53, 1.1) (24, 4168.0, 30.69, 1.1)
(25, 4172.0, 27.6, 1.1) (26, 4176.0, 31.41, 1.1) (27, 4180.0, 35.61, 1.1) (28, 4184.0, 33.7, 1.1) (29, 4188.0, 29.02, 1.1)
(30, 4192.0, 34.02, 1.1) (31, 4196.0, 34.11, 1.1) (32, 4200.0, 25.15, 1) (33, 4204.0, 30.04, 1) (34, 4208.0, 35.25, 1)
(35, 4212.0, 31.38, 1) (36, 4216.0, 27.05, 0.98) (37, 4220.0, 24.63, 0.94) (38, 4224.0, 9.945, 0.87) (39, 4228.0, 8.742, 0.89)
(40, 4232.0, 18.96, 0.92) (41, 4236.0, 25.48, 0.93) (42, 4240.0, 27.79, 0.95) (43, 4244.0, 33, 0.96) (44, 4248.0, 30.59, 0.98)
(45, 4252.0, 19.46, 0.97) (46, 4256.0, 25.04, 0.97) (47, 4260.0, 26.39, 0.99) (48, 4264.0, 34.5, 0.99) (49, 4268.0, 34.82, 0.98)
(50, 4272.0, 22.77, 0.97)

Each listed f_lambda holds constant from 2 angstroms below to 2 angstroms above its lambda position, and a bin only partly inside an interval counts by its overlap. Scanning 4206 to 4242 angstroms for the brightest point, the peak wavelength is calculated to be 4208.0 angstroms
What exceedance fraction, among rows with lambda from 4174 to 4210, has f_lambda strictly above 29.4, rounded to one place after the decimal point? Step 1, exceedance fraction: 0.8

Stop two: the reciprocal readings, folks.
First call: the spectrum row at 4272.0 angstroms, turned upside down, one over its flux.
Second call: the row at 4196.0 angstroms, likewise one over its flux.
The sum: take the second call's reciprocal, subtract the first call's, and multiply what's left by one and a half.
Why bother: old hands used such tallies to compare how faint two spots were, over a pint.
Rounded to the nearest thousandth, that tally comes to -0.022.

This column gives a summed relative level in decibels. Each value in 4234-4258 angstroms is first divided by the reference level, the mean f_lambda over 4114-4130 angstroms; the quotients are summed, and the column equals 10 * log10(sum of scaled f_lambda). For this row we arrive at 7.0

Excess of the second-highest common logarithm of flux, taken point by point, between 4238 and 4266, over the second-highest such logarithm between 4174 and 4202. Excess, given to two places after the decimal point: -0.01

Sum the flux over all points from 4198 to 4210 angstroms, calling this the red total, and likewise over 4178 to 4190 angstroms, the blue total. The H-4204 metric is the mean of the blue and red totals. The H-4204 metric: 94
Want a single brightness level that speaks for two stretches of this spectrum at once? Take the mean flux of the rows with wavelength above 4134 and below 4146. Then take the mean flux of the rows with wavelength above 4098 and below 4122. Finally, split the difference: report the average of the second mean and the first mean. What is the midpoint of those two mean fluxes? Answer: 28.9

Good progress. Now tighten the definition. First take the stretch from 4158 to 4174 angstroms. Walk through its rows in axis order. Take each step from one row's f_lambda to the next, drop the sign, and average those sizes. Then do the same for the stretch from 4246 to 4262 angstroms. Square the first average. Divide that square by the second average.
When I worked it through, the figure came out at 1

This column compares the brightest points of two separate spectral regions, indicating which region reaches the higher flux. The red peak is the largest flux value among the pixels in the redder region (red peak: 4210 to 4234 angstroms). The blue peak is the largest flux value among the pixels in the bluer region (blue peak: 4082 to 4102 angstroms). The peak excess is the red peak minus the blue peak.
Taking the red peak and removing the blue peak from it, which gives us -6.1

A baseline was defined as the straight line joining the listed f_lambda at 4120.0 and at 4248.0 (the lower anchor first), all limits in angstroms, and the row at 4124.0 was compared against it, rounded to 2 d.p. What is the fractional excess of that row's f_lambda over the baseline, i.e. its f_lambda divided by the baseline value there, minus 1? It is 0.19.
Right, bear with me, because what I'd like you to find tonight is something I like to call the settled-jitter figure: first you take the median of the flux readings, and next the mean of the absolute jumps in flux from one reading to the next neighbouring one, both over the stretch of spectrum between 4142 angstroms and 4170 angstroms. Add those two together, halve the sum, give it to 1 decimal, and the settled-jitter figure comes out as 18.2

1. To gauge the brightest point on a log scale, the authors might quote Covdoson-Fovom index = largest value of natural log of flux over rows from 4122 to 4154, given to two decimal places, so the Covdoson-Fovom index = 3.61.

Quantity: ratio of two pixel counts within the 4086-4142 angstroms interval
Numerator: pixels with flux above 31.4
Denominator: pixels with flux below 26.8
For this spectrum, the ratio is 2.5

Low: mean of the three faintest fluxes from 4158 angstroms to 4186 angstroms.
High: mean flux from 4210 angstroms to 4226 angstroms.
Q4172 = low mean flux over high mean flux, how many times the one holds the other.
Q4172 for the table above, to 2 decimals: 1.29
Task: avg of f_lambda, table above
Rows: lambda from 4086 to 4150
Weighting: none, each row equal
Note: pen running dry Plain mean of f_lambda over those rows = 30.5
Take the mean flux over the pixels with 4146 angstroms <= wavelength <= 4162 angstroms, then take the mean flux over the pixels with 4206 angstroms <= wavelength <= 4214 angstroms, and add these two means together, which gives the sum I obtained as 68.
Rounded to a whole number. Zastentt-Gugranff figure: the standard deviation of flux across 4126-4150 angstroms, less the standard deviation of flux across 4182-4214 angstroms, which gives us 1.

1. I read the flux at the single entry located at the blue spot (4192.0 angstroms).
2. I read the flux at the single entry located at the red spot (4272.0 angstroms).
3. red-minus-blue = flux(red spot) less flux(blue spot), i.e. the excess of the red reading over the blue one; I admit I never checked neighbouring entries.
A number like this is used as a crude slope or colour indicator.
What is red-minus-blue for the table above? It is -11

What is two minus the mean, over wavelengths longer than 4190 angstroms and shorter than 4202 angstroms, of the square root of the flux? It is -3.56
